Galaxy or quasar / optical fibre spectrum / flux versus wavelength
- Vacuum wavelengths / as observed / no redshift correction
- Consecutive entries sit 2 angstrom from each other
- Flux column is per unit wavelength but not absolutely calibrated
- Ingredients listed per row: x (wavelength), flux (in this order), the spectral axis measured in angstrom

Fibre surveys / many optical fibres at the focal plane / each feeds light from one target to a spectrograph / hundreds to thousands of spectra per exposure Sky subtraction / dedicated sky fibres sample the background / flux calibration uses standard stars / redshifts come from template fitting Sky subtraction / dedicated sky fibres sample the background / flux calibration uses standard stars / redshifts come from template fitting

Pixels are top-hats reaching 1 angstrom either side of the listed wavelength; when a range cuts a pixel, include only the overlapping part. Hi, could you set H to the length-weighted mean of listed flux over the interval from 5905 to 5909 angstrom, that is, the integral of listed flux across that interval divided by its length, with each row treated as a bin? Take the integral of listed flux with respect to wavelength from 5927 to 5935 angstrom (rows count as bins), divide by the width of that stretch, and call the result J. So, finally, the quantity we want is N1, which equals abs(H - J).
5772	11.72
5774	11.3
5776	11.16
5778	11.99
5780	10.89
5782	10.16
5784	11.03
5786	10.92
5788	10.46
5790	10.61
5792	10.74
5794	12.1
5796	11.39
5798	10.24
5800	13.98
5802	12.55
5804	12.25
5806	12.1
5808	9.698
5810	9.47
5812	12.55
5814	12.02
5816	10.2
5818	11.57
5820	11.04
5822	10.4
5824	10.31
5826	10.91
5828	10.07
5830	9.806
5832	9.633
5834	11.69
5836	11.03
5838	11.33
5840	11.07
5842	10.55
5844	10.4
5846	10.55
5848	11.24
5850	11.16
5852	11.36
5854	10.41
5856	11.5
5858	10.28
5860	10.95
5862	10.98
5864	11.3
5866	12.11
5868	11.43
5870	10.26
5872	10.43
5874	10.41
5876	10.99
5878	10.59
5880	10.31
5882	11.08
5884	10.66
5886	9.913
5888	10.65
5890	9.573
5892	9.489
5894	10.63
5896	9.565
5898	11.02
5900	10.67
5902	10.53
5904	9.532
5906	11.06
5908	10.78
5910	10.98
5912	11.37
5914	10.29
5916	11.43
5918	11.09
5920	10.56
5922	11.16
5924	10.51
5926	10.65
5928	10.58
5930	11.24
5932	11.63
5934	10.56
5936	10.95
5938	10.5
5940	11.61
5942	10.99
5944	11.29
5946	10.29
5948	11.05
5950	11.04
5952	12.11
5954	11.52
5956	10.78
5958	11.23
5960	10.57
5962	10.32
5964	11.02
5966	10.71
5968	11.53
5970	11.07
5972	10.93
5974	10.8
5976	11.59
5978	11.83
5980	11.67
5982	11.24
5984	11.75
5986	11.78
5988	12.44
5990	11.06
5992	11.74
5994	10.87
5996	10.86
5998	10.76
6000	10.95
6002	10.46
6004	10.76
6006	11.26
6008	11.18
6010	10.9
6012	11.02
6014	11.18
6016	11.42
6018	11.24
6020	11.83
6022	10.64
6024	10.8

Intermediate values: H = 10.9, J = 11.0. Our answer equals 0.1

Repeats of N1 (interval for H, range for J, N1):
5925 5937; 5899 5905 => 0.7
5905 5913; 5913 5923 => 0.1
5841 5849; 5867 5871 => 0.2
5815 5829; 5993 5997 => 0.2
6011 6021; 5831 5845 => 0.5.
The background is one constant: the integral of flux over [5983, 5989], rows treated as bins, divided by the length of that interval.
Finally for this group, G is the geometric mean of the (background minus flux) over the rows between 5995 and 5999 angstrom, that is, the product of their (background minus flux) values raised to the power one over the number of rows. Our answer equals 1.2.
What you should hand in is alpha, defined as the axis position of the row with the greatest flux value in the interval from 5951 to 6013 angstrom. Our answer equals 5988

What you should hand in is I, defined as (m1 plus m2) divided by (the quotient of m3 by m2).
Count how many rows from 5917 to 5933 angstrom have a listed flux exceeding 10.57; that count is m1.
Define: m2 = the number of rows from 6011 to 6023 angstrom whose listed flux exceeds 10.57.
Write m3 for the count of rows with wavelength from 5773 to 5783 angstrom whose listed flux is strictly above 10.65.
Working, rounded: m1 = 6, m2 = 6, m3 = 4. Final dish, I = 18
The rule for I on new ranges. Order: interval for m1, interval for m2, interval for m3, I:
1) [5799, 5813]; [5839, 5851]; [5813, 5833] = 6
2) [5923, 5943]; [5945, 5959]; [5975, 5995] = 8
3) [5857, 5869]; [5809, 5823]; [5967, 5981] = 5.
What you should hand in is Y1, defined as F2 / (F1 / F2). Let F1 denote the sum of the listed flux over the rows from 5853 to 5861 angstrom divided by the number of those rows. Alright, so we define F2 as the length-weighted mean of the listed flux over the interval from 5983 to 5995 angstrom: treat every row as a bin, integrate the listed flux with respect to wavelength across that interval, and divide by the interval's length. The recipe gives 12.5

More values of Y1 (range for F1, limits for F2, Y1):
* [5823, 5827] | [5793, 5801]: 13.4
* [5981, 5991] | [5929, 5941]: 10.5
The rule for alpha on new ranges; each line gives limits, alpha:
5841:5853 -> 5852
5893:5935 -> 5932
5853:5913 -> 5866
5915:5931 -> 5916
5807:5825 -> 5812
